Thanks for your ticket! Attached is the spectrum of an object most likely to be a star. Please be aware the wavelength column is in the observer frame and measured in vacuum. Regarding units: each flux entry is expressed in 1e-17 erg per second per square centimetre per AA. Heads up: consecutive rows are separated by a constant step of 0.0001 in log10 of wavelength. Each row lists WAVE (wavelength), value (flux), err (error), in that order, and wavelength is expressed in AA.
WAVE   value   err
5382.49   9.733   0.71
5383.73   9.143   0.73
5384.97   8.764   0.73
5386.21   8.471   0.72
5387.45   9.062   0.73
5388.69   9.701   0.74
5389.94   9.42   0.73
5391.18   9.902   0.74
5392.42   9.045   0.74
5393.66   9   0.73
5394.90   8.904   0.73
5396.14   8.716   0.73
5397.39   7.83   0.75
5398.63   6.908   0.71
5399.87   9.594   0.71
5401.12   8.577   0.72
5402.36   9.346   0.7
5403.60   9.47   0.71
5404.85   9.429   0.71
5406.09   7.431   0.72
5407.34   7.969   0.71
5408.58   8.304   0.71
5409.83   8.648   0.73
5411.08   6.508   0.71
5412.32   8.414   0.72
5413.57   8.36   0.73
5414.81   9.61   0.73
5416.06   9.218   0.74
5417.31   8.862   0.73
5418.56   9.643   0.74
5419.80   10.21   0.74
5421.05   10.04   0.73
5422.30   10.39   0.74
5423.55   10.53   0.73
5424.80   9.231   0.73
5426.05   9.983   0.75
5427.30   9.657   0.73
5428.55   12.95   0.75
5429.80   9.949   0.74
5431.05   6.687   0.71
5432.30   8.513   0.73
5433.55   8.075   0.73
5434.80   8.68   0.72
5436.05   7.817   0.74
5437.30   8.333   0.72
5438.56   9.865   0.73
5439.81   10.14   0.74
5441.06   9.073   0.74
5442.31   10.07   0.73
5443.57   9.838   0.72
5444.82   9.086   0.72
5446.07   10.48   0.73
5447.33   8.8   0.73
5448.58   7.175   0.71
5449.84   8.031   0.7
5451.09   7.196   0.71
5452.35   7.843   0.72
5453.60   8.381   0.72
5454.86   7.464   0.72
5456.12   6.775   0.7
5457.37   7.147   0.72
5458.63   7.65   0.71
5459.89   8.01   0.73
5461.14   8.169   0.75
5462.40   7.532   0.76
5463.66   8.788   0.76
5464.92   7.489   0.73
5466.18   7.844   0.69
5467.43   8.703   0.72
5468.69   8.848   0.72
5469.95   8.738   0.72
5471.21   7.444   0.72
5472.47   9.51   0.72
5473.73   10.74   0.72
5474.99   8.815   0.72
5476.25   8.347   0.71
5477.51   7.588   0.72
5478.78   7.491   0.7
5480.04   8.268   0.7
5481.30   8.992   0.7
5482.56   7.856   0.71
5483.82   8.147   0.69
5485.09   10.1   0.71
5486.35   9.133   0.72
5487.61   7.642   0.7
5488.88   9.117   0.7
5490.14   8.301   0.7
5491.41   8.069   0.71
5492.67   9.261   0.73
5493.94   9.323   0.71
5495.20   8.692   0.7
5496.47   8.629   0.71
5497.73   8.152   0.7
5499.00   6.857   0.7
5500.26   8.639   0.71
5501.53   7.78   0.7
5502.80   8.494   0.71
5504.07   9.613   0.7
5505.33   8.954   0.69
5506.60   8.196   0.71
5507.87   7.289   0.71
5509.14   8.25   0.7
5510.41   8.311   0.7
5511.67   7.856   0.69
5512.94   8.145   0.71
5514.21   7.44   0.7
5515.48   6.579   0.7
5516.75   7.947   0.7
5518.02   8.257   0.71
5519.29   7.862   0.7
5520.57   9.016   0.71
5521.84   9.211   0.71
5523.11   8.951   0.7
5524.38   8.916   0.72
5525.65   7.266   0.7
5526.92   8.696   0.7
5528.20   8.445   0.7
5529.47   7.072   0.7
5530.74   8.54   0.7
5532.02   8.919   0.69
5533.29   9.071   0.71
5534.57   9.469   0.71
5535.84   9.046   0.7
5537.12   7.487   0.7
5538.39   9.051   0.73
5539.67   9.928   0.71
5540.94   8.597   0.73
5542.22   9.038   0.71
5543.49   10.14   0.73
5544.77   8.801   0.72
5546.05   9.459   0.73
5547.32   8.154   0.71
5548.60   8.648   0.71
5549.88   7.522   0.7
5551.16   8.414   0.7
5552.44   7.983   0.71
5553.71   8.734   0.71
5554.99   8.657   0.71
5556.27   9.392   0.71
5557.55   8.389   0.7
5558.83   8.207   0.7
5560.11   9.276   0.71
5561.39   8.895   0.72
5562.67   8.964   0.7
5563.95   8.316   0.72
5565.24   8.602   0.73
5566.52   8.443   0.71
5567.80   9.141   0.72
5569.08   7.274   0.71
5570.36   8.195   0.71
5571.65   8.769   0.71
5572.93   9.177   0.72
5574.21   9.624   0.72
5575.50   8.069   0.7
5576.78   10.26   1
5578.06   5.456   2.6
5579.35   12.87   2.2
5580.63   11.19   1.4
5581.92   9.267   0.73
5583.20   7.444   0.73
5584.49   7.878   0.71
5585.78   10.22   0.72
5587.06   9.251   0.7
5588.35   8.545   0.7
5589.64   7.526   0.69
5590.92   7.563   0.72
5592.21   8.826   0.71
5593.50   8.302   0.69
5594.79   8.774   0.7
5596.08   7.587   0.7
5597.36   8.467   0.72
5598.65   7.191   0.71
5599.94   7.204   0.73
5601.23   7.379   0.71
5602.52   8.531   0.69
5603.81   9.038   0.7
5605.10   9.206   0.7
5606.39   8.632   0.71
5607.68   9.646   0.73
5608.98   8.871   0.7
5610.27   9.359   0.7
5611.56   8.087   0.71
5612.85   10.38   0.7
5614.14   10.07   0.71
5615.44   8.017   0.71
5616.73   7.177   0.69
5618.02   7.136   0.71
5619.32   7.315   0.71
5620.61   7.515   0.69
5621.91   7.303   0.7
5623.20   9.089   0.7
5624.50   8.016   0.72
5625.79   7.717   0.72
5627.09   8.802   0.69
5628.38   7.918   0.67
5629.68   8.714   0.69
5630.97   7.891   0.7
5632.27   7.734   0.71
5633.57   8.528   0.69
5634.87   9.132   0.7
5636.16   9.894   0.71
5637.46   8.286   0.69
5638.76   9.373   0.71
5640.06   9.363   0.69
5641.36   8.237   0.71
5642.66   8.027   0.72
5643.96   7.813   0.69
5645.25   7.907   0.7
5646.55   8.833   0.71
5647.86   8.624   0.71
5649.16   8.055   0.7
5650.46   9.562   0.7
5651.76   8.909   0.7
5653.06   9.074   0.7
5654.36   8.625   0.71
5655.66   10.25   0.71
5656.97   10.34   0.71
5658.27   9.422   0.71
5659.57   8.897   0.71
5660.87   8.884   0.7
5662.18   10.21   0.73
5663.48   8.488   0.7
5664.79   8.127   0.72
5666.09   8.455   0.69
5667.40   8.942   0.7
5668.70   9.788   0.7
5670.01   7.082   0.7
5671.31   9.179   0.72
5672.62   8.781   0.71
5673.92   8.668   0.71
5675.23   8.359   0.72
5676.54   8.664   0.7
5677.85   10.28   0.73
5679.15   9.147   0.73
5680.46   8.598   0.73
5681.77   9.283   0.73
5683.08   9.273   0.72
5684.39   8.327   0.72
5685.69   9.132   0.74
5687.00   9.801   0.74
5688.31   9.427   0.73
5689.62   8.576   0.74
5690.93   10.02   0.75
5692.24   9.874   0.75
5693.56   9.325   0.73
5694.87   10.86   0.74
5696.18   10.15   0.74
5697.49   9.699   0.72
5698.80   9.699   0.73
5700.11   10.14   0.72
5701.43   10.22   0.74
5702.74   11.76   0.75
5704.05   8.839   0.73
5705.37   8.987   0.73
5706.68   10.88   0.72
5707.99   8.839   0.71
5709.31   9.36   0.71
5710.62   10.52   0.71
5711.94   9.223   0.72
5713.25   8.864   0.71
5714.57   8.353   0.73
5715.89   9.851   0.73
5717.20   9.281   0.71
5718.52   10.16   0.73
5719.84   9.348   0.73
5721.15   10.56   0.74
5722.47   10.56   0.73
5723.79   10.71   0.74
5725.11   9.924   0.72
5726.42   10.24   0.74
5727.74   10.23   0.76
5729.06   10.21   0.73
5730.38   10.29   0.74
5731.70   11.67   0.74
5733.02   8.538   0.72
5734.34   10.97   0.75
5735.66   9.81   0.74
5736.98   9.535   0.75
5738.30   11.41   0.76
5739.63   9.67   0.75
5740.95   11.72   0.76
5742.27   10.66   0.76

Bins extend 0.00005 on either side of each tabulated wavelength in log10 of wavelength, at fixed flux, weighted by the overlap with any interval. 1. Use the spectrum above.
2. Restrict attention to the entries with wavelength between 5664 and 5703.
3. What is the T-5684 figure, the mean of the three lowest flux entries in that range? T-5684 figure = 7.8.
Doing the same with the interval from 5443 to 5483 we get 7.0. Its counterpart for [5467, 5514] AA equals 7.2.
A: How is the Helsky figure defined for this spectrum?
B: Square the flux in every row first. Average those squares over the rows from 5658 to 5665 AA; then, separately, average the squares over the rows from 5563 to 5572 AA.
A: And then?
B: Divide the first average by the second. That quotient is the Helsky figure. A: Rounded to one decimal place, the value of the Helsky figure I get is 1.2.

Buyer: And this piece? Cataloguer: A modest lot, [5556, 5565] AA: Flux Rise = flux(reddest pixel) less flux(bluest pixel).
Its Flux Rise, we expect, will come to -1.1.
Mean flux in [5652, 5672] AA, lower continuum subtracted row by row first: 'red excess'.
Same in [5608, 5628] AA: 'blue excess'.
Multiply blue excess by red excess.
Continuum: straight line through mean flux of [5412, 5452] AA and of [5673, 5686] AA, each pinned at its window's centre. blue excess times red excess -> -0.04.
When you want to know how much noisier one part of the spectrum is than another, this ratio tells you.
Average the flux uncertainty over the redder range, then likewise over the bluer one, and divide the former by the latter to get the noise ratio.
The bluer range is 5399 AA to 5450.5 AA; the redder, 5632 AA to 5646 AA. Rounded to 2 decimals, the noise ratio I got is 0.97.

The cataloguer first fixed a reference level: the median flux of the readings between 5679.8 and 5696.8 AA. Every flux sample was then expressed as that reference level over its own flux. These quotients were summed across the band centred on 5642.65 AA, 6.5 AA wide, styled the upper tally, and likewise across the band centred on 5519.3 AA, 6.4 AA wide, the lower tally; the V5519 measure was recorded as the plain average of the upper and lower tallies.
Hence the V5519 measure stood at 5.60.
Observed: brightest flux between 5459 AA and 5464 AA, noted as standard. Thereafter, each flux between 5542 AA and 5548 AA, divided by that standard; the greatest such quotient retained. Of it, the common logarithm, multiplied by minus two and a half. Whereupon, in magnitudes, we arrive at -0.16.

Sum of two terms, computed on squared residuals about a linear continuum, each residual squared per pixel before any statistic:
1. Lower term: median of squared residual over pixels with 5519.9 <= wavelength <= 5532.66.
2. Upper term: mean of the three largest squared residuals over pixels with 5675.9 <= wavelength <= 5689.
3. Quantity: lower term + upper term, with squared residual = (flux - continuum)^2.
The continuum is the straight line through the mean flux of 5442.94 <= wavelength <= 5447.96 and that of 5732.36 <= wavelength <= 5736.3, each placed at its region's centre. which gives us 2.1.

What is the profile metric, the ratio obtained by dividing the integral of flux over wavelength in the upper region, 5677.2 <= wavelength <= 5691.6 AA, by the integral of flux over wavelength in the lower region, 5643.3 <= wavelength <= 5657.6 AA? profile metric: 1.05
